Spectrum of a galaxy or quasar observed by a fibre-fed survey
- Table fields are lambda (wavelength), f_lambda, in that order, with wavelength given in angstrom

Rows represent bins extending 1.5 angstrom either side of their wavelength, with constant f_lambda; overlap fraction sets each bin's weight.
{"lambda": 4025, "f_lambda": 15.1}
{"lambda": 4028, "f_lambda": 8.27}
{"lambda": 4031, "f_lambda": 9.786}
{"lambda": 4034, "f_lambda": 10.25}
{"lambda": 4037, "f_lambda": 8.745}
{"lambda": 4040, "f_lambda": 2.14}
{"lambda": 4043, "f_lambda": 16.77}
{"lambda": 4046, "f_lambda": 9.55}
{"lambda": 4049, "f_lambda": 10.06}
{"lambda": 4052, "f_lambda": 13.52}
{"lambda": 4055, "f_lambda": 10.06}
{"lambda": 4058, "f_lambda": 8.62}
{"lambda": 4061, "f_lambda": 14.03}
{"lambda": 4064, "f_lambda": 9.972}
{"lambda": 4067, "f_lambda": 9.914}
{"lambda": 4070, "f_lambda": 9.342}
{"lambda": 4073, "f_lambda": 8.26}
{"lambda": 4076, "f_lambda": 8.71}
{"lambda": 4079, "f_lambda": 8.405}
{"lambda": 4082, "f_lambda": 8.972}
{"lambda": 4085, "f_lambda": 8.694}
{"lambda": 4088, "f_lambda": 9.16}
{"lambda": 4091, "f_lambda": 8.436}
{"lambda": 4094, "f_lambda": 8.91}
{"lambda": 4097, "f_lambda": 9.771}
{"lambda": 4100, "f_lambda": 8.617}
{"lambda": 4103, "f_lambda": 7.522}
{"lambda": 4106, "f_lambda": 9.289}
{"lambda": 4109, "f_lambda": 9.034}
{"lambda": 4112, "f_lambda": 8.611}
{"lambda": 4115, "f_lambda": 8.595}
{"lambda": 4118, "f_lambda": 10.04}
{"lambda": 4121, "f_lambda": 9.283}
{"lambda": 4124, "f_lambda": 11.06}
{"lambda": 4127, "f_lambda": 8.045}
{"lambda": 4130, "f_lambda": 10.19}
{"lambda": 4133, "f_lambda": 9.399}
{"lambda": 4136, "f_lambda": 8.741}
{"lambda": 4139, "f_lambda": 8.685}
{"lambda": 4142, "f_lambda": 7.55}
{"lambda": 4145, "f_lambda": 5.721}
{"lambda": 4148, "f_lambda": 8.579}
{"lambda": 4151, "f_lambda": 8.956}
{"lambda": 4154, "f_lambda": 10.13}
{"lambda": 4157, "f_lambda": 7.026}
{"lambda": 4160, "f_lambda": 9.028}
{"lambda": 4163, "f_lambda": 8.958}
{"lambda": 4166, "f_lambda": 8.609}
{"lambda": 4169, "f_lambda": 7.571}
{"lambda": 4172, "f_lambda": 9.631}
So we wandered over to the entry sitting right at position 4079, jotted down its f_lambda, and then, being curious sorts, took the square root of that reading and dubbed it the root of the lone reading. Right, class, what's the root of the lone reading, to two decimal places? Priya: 2.90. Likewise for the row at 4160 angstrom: 3.00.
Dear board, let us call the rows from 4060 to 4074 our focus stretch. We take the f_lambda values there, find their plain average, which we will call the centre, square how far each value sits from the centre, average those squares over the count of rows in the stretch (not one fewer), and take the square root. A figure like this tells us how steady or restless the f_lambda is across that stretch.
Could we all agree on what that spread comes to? 2.0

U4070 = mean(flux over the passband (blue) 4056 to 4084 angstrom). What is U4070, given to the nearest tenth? 9.6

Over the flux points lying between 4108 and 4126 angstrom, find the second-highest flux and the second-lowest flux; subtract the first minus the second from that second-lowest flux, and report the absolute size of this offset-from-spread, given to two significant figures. 7.2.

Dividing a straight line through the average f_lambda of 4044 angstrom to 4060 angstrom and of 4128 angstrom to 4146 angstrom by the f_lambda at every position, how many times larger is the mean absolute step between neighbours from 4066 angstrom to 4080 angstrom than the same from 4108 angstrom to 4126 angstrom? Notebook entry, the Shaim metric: 0.85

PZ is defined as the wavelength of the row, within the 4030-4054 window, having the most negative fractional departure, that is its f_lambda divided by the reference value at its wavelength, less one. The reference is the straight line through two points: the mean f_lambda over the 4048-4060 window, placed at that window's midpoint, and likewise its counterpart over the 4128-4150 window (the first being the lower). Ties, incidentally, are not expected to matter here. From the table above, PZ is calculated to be 4040 angstrom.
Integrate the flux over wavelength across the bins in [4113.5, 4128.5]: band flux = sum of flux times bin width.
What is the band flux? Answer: 141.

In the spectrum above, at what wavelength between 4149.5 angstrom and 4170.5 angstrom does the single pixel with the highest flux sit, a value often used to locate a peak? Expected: 4154 angstrom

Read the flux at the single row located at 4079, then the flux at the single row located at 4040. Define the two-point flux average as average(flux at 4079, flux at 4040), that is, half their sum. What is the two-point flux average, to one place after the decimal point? 5.3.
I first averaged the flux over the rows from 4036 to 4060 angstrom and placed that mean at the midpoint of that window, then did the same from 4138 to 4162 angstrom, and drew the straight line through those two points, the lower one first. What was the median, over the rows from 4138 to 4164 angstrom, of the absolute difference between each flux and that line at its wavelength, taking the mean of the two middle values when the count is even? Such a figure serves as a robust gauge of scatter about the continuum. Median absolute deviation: 1.0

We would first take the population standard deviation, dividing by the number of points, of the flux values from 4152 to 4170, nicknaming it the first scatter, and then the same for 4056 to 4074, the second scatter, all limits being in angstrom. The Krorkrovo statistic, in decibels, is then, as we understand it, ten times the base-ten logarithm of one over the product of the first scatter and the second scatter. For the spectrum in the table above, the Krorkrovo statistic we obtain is -3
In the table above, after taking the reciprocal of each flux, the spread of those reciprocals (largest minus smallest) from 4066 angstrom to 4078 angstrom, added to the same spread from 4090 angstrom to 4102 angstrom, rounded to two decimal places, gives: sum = 0.04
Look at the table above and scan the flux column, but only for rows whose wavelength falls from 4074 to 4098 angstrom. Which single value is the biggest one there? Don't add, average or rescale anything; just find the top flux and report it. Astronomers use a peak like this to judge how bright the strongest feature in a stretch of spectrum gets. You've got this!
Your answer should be 9.771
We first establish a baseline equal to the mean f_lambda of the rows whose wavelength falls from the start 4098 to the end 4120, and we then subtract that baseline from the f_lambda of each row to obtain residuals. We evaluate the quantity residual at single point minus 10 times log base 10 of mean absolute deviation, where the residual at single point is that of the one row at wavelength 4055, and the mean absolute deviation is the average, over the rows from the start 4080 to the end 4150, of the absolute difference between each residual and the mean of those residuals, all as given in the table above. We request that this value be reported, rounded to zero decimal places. 3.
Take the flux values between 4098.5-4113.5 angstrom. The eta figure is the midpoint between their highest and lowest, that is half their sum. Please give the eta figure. 8.4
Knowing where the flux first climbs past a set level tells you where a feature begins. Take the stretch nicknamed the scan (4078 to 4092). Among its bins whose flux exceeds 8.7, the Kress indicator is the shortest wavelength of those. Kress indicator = 4082 angstrom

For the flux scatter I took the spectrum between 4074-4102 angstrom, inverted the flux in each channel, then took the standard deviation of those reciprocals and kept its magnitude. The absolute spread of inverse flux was 0.005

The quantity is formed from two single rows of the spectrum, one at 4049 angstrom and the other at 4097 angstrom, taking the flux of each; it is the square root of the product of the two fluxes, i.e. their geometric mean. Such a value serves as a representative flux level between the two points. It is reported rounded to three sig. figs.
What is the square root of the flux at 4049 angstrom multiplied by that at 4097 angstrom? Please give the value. 9.91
